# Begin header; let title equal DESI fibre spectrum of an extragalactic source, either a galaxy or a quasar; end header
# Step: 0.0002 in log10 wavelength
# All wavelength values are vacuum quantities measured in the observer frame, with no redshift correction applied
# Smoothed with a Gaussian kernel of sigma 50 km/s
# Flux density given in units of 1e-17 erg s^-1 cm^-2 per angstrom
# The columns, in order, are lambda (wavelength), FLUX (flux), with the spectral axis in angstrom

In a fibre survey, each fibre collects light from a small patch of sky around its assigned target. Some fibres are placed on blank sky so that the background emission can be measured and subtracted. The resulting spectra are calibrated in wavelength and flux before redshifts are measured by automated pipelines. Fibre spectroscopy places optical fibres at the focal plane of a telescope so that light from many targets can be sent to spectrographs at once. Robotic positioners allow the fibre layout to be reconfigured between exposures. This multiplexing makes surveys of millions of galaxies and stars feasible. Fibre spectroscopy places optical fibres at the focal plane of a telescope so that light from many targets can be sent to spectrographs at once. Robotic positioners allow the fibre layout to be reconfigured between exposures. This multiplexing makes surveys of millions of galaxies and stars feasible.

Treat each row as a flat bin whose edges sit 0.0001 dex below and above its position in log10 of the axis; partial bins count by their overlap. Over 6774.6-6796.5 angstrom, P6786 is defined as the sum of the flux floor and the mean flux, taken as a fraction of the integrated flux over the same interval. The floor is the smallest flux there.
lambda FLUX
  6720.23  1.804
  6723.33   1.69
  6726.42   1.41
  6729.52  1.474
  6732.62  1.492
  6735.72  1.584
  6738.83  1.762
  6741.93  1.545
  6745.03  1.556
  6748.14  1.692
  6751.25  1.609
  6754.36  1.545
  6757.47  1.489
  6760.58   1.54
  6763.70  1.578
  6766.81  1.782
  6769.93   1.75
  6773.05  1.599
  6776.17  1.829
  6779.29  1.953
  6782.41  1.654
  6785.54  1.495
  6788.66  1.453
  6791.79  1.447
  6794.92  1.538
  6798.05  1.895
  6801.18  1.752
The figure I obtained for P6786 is 0.086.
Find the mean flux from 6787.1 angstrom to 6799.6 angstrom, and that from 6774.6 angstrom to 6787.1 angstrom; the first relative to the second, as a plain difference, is -0.15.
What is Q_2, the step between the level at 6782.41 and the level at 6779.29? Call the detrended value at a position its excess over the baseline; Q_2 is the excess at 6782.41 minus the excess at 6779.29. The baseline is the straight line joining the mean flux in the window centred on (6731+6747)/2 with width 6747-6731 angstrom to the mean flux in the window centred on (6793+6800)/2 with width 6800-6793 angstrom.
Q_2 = -0.31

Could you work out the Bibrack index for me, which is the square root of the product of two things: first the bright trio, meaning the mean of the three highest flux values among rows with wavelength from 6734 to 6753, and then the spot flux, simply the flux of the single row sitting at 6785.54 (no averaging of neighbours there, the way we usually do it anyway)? 1.59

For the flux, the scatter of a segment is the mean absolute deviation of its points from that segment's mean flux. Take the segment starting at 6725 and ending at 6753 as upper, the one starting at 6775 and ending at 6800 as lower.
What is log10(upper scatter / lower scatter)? -0.33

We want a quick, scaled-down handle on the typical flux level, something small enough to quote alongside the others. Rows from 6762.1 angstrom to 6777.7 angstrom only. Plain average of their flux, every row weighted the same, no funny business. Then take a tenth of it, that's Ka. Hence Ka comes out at 0.171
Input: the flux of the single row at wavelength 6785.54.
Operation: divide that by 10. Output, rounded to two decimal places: 0.15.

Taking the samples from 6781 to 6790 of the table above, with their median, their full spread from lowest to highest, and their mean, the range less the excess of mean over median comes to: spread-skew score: 0.162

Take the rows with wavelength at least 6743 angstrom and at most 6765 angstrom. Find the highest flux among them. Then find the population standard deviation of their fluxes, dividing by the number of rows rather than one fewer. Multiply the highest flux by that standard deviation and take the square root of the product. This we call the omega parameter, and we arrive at 0.32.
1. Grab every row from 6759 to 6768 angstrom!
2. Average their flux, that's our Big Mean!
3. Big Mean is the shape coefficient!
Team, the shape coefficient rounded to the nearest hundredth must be 1.63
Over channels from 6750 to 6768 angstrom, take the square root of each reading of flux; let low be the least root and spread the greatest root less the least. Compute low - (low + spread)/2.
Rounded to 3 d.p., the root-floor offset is 0.553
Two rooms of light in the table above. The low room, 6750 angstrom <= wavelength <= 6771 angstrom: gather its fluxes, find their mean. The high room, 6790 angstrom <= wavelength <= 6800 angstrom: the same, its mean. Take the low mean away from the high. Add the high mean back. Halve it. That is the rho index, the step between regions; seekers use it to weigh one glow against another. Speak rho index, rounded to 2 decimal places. 0.82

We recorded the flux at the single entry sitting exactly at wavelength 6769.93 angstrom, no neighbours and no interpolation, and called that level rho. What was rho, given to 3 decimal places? 1.750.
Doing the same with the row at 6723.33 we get 1.690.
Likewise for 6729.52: 1.474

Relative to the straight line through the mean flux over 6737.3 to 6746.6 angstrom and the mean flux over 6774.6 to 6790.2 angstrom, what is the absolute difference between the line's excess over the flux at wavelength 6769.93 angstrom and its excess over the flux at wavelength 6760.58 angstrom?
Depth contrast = 0.20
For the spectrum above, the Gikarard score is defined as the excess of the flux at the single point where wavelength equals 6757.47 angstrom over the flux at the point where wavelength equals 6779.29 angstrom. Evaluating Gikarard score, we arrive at -0.46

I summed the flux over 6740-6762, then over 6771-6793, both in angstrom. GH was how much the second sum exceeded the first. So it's 0.45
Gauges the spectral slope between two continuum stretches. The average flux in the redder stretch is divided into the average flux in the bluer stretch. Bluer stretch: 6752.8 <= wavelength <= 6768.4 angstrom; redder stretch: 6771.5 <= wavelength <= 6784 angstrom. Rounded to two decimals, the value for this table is 0.90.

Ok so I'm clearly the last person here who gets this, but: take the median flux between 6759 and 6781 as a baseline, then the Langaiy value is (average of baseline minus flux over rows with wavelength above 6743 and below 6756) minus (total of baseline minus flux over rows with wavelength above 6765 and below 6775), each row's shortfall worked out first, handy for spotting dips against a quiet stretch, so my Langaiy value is 0.0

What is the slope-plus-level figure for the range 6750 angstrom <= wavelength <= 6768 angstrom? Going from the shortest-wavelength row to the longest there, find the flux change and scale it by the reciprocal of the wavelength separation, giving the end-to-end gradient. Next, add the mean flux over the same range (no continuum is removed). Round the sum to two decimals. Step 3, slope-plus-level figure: 1.60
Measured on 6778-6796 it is 1.56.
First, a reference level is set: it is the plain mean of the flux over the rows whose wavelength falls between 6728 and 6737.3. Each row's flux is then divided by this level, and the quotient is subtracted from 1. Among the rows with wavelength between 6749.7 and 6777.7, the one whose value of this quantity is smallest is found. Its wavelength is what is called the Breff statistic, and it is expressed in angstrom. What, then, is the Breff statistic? 6776.17 angstrom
